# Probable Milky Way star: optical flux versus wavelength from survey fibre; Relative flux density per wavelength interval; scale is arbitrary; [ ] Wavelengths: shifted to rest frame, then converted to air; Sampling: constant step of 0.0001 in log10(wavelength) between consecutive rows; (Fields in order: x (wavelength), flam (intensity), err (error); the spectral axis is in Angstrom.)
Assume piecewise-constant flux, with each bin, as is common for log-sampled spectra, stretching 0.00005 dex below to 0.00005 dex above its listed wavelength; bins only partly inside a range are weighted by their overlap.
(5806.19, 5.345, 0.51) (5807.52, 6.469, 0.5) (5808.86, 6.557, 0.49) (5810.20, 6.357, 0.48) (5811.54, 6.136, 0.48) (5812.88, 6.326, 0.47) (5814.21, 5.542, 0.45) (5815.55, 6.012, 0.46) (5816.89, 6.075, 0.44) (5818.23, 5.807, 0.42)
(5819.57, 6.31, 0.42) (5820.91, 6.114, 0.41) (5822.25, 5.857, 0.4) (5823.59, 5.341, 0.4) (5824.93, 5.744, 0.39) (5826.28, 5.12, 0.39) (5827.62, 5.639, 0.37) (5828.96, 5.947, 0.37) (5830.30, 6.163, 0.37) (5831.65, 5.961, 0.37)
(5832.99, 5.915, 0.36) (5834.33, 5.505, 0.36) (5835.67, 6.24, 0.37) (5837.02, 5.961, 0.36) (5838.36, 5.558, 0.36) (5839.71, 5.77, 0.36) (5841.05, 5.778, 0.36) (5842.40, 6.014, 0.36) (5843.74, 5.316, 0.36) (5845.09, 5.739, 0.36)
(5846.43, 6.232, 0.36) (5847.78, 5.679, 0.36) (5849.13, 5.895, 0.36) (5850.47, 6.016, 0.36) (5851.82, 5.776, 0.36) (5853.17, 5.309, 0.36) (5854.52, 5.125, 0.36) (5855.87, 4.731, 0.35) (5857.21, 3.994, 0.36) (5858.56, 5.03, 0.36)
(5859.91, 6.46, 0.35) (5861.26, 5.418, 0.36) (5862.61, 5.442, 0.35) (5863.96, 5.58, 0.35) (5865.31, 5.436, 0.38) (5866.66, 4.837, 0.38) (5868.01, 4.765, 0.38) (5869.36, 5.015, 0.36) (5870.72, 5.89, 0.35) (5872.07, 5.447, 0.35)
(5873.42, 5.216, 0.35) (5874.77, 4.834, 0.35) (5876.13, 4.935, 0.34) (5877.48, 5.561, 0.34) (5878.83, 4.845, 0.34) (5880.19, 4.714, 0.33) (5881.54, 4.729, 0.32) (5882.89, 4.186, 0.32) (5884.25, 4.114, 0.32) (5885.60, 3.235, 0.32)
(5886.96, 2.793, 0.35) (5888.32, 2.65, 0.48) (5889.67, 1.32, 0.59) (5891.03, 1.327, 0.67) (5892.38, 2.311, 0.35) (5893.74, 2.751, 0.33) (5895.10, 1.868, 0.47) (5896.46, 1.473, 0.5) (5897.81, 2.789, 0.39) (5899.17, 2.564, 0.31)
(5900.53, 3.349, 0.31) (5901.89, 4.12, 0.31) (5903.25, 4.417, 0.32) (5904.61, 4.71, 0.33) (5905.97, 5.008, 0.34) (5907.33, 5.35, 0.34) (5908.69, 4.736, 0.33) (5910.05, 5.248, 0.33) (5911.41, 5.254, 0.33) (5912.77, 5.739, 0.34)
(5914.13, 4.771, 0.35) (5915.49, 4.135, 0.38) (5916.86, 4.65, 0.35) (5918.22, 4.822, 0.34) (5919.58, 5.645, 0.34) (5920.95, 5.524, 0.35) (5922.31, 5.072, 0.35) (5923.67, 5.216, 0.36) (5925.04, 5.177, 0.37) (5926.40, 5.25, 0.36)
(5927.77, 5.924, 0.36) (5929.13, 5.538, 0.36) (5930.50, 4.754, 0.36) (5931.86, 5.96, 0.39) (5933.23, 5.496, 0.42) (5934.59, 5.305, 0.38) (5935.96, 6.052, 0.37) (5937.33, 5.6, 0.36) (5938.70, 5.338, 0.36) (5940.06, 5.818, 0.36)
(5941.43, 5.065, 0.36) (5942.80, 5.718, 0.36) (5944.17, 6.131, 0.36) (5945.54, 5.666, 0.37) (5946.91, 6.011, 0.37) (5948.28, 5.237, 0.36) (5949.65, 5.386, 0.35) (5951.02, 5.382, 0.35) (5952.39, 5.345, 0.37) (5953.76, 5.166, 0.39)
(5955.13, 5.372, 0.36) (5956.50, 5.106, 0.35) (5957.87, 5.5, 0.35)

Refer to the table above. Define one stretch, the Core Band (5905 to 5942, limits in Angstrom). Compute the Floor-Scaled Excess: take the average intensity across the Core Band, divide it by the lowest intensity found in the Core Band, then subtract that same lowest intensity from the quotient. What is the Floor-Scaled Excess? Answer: -2.9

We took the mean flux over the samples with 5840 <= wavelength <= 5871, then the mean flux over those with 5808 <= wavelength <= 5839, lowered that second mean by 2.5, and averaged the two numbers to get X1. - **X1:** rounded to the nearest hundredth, 4.44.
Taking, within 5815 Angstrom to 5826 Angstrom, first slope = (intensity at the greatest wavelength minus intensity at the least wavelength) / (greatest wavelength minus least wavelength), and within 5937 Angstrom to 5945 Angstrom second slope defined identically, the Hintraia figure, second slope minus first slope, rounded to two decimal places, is 0.11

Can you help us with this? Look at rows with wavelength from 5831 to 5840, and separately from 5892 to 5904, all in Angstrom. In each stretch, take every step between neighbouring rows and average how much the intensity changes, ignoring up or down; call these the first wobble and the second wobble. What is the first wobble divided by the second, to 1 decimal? 0.5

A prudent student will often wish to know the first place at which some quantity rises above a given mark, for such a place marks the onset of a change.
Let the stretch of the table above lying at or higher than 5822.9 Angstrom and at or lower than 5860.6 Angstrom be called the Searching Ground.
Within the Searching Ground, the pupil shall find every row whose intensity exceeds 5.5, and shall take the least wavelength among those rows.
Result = 5824.93 Angstrom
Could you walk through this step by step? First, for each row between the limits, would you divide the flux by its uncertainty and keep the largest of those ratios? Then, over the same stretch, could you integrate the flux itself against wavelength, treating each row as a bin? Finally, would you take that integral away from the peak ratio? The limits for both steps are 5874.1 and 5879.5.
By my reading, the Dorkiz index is -10.9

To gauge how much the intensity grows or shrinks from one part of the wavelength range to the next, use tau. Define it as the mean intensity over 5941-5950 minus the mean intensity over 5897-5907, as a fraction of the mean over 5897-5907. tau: 0.45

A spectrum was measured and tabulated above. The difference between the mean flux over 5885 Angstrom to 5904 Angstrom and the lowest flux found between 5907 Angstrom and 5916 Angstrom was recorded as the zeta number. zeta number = -1.5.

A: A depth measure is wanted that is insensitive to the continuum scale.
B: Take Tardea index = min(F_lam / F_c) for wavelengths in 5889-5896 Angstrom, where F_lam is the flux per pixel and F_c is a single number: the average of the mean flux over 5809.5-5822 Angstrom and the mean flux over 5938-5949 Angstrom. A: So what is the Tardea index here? 0.23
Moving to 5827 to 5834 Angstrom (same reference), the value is 0.96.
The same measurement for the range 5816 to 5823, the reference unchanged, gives 0.99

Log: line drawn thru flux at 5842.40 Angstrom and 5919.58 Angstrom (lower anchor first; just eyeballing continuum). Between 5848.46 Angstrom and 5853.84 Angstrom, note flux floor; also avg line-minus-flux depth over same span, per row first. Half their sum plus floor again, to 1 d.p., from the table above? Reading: 8.1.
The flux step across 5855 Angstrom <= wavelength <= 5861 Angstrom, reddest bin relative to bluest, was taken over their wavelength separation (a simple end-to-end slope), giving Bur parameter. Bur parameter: 0.43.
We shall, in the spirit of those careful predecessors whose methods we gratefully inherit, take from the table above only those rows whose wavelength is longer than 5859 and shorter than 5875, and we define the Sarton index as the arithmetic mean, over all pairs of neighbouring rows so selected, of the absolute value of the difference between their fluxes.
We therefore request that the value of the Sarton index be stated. 0.38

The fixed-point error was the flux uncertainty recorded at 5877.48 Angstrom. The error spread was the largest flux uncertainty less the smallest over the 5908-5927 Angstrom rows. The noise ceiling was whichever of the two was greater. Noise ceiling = 0.34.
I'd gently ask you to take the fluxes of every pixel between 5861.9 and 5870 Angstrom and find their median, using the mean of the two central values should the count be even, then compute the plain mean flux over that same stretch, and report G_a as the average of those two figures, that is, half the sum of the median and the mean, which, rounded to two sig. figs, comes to 5.2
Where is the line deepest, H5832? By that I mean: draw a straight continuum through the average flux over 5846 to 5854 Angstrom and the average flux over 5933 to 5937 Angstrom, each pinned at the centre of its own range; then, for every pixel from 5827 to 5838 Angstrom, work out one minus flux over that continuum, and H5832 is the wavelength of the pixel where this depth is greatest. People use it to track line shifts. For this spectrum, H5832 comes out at 5834.33 Angstrom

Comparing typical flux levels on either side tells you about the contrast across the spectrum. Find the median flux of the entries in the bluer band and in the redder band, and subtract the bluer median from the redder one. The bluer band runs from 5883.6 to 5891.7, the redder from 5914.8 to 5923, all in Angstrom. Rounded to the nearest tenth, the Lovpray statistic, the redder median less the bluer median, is 2.2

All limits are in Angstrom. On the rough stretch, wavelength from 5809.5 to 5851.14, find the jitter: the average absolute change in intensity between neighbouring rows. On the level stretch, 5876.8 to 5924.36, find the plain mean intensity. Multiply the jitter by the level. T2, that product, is 1.4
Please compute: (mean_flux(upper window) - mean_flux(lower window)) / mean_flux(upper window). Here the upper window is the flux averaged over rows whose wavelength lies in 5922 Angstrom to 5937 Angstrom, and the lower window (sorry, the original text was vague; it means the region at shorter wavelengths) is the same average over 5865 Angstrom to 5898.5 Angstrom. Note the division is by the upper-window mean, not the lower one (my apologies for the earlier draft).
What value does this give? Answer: 0.3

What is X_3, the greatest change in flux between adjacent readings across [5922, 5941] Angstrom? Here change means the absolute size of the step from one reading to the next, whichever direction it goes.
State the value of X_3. 1.2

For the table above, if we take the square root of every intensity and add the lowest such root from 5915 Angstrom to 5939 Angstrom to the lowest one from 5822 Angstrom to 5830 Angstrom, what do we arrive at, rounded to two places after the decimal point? 4.30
